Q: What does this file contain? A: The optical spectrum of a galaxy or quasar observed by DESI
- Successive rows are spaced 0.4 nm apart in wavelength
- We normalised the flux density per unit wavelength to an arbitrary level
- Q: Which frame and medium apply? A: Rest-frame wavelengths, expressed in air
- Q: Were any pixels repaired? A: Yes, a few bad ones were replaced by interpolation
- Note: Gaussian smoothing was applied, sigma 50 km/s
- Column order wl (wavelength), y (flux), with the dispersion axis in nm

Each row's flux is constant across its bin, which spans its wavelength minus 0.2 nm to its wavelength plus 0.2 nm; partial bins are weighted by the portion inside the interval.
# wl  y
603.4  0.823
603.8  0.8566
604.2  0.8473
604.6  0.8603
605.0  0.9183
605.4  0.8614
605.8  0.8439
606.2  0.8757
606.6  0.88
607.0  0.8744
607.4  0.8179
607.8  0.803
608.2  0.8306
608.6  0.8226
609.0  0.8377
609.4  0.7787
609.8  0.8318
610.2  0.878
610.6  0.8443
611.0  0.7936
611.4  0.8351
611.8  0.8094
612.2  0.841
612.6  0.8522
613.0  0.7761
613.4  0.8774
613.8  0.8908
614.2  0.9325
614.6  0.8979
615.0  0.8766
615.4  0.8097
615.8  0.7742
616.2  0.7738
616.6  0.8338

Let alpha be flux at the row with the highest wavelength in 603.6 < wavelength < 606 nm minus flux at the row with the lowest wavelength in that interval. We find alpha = -0.01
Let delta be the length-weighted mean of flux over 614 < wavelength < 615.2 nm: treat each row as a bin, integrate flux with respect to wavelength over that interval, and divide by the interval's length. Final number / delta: 0.90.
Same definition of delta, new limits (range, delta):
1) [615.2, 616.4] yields 0.79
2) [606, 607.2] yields 0.88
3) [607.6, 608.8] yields 0.82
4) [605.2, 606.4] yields 0.86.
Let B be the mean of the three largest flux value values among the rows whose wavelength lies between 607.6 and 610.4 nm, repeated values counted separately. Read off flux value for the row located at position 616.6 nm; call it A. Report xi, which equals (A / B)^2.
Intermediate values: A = 0.8338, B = 0.849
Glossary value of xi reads 0.96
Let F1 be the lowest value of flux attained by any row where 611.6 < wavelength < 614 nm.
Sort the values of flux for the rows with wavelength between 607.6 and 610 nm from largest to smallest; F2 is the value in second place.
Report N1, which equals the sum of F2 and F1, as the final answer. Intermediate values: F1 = 0.7761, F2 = 0.8318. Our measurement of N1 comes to 1.61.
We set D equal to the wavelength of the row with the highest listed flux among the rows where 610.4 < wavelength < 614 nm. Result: 613.8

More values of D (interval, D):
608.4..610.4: 610.2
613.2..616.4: 614.2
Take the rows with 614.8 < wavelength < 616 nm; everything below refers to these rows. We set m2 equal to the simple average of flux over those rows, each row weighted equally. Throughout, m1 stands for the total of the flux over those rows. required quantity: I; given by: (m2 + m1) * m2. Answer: 2.69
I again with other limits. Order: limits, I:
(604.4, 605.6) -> 3.10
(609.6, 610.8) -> 2.90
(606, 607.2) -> 3.07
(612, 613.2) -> 2.71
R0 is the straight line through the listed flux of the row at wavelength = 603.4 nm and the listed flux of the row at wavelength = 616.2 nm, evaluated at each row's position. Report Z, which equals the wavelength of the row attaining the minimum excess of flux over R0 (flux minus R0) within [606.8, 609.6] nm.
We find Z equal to 609.4 nm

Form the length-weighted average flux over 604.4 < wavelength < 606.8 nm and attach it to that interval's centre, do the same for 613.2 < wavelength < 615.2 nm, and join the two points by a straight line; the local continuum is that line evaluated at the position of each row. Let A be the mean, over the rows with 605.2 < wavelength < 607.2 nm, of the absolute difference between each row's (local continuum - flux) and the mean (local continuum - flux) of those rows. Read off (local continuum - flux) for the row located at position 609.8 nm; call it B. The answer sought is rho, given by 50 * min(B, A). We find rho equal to 0.5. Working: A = 0.010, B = 0.05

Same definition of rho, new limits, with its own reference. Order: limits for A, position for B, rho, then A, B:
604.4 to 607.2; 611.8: 0.8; 0.015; 0.08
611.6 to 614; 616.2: 1.6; 0.032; 0.13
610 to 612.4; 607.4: 1.1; 0.022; 0.06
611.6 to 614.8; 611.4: 1.9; 0.038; 0.05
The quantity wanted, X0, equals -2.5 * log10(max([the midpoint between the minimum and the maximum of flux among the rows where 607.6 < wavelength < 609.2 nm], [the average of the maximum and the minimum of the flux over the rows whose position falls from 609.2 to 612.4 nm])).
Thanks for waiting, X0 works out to 0.204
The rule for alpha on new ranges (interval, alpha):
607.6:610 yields 0.03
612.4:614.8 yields 0.05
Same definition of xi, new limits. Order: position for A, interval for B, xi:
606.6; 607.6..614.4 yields 0.96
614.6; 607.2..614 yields 1.04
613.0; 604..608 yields 0.76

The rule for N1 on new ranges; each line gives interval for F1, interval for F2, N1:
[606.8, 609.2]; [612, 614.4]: 1.69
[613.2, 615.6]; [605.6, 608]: 1.69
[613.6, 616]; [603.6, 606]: 1.64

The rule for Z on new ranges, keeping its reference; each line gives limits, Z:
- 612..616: 613.0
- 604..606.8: 604.2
